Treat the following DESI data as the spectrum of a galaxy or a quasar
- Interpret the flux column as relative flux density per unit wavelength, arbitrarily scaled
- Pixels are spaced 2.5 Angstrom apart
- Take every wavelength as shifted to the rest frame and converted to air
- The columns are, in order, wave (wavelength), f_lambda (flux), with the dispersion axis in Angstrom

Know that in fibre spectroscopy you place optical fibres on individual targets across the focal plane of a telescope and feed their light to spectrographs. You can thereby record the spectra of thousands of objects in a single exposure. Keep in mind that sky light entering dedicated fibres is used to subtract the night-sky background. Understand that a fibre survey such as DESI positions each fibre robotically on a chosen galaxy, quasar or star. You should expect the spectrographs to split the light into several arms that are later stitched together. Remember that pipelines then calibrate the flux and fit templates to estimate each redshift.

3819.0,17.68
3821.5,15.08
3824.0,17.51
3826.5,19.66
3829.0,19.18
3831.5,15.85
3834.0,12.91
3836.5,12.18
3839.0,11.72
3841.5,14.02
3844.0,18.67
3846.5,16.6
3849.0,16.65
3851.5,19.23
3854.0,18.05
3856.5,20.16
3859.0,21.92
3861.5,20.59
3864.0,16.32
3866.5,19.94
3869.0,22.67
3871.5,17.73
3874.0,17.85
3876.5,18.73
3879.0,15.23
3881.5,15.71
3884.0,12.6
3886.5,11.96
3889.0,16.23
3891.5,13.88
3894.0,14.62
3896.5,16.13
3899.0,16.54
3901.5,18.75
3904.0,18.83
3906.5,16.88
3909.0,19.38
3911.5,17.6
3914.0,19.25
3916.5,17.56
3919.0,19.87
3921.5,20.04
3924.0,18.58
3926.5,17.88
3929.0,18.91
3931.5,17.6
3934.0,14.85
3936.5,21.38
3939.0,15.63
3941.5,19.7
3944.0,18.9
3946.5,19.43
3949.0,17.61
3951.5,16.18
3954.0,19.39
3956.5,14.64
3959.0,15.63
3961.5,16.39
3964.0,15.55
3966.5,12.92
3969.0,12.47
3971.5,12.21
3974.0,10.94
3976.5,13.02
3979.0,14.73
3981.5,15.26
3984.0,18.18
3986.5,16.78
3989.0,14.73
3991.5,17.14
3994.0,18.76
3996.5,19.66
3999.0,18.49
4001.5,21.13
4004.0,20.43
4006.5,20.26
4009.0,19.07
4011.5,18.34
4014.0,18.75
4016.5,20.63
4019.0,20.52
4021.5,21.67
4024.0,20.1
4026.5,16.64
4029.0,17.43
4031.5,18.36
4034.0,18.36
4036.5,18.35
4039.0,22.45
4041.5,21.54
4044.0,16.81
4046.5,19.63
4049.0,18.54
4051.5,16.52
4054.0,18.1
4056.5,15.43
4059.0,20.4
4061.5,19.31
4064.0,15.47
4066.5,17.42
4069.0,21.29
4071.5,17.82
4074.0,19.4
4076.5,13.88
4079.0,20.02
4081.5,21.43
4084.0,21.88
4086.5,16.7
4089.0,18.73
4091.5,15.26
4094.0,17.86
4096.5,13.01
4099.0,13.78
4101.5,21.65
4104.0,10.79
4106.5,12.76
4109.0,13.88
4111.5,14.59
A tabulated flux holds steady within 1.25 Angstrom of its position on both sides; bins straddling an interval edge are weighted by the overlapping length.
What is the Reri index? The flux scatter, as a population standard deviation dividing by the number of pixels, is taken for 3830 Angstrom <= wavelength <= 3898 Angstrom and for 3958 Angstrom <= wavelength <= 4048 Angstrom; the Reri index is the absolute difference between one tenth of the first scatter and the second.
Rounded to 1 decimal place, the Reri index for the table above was 2.6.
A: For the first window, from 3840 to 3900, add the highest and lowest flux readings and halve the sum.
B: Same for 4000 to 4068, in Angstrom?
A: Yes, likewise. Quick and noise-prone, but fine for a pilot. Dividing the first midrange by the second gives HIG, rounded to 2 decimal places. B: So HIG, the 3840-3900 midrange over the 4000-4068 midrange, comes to 0.91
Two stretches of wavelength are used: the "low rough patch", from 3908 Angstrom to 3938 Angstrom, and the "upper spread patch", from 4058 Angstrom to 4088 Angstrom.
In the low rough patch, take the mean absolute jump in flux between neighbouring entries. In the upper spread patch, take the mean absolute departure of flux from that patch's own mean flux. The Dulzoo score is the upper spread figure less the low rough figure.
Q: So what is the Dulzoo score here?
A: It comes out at 0.1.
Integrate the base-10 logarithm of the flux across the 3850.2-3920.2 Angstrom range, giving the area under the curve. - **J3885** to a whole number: 87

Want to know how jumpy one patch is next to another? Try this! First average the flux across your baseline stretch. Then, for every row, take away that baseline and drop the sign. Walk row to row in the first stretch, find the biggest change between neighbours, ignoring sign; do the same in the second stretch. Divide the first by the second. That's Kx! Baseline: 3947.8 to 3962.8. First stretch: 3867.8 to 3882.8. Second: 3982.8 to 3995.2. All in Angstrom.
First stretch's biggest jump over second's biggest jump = 2.8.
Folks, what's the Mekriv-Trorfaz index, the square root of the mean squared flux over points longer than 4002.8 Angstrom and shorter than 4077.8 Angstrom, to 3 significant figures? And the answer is 18.9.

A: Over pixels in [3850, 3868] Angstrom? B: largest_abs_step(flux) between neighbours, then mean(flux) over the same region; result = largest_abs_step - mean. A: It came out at -15.2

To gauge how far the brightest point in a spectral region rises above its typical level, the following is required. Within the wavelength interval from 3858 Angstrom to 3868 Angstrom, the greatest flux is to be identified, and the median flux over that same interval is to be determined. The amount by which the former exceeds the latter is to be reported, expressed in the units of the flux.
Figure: 1.7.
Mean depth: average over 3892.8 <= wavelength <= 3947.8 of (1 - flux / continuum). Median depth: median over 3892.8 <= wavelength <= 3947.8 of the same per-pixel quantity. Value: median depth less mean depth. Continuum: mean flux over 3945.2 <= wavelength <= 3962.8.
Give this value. -0.033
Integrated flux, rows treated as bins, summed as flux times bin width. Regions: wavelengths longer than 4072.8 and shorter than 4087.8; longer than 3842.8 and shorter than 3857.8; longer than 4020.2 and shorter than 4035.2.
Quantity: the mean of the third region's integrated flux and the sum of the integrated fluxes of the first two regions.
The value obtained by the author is 419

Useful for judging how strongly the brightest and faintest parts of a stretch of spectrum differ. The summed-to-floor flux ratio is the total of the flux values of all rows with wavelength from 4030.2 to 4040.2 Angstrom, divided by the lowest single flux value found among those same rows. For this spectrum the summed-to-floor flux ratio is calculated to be 4.22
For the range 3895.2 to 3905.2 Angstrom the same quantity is 4.36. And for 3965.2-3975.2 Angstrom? 4.44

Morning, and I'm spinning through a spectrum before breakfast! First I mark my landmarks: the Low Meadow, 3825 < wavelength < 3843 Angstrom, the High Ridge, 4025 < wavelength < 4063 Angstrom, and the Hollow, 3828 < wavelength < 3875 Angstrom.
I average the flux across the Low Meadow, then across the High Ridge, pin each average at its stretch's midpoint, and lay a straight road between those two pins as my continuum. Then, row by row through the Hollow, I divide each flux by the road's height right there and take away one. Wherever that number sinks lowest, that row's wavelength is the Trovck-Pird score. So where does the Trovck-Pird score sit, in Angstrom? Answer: 3839.0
